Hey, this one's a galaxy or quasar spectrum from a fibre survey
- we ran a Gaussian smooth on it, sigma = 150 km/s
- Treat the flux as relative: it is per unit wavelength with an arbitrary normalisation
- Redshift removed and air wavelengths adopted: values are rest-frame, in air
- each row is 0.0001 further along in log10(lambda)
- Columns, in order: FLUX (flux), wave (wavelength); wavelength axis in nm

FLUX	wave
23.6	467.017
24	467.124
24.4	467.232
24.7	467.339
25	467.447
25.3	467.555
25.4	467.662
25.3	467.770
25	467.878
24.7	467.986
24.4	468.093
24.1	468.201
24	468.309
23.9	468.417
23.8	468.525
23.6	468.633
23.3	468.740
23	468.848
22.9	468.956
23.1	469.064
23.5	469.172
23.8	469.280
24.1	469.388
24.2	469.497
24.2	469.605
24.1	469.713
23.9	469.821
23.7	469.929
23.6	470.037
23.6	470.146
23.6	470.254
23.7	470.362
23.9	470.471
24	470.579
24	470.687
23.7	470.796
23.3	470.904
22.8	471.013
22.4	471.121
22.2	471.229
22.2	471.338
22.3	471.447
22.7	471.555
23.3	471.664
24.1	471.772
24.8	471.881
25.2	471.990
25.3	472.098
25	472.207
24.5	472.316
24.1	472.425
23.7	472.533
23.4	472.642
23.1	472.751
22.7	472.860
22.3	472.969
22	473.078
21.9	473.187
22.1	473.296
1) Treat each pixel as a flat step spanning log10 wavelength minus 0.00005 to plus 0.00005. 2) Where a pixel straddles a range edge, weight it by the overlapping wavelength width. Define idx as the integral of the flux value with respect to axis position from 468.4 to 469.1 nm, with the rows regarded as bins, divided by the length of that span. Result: 23.4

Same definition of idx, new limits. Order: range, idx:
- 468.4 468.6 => 23.8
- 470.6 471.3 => 23.1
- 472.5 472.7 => 23.5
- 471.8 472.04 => 24.8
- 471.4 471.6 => 22.6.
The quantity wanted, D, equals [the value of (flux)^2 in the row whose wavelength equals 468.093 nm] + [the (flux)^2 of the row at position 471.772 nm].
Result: 1176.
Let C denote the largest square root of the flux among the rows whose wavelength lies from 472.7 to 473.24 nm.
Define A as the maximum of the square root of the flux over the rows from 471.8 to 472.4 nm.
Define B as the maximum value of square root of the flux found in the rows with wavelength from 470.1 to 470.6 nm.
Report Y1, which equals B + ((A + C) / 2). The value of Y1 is 9.82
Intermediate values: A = 5.03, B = 4.90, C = 4.806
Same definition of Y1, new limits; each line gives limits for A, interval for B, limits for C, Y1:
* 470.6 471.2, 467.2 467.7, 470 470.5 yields 9.93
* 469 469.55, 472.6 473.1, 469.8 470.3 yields 9.74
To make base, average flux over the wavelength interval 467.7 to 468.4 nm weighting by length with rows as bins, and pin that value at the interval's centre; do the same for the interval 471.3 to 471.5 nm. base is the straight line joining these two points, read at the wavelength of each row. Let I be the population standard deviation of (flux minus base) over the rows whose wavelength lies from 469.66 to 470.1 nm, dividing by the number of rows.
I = 0.11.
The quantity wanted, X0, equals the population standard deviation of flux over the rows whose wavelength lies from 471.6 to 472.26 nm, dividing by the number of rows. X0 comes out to 0.7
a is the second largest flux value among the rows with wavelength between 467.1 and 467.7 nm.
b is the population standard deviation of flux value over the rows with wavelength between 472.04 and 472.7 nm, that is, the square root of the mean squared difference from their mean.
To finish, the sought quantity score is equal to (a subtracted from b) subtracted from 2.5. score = 27.1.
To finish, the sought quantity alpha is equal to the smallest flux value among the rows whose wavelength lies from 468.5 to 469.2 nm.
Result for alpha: 22.9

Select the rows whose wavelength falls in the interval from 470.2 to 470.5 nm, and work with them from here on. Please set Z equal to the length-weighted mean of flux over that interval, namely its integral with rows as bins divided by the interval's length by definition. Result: 23.7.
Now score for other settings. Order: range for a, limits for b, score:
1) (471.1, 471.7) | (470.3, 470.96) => 25.0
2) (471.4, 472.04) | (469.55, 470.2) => 27.1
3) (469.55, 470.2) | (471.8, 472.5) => 26.2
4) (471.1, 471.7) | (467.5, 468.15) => 24.8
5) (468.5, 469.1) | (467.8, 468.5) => 25.7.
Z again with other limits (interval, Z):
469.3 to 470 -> 24.0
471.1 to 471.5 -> 22.2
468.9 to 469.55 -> 23.6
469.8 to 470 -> 23.8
